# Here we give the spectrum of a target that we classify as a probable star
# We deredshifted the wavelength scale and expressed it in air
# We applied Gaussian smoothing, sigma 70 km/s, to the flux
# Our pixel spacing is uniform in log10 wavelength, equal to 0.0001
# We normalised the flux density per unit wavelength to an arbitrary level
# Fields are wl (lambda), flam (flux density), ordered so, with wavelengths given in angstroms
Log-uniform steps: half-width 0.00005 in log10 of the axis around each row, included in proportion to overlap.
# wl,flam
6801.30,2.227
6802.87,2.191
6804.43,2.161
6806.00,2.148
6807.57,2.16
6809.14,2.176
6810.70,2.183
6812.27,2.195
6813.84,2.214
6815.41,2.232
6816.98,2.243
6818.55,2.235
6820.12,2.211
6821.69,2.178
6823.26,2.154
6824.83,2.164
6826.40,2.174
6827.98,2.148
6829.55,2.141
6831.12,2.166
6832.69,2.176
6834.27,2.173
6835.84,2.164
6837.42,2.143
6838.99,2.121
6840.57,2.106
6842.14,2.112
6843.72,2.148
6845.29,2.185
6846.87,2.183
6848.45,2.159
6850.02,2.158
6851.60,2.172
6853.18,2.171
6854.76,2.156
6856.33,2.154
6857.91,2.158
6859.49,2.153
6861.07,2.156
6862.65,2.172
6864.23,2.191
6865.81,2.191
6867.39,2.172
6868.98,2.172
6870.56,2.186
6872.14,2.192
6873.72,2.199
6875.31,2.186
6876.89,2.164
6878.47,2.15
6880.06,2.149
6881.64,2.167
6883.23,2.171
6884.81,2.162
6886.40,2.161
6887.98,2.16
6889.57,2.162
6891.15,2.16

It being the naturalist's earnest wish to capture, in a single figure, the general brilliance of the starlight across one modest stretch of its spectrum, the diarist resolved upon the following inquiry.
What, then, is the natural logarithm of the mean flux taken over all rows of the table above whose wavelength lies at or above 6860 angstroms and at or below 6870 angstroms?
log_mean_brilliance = 0.777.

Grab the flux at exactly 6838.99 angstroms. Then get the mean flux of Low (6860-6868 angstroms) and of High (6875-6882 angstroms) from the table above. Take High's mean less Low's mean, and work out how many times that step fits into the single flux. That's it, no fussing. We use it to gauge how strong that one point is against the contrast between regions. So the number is -161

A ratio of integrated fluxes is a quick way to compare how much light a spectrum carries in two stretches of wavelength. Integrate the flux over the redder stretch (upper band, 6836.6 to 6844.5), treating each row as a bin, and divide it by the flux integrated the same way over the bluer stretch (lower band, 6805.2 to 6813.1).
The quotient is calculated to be 0.98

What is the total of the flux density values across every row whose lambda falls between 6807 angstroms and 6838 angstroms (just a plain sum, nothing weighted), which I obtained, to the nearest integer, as 44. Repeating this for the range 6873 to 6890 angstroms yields 24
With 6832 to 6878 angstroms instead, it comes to 63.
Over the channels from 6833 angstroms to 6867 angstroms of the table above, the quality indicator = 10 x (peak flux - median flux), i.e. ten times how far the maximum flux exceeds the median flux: 0.33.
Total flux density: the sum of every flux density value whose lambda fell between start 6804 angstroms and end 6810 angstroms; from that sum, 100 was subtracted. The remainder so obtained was -91.4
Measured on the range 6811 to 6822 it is -84.5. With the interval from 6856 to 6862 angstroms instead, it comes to -91.4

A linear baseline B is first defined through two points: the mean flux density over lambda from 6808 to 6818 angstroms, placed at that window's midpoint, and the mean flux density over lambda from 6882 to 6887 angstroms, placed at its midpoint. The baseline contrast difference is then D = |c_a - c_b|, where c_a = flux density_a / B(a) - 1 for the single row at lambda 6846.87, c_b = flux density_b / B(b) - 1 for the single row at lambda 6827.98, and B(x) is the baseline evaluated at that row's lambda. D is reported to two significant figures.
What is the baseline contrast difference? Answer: 0.021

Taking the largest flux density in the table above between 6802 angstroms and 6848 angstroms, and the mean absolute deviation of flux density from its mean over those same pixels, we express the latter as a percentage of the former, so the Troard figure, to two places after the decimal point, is 1.14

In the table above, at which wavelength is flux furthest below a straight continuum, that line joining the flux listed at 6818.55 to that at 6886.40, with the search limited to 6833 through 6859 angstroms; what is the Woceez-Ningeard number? 6840.57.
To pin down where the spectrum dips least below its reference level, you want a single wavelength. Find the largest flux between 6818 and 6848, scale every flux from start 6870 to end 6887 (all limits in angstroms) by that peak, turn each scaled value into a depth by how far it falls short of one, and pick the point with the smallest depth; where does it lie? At 6873.72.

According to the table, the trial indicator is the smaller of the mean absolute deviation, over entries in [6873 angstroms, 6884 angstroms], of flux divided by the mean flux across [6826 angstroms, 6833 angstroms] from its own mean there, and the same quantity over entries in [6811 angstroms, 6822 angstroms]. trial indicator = 0.0063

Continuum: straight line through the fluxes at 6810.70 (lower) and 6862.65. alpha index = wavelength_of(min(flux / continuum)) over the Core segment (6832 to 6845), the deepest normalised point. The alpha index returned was 6840.57 angstroms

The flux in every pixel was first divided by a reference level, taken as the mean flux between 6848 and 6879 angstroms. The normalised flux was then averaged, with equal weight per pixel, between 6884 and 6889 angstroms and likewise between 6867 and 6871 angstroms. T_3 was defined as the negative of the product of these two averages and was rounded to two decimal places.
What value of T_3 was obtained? -1.00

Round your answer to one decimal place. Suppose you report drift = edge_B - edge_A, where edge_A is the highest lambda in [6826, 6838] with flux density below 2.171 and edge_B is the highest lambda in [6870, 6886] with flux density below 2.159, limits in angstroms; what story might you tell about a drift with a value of 42.6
